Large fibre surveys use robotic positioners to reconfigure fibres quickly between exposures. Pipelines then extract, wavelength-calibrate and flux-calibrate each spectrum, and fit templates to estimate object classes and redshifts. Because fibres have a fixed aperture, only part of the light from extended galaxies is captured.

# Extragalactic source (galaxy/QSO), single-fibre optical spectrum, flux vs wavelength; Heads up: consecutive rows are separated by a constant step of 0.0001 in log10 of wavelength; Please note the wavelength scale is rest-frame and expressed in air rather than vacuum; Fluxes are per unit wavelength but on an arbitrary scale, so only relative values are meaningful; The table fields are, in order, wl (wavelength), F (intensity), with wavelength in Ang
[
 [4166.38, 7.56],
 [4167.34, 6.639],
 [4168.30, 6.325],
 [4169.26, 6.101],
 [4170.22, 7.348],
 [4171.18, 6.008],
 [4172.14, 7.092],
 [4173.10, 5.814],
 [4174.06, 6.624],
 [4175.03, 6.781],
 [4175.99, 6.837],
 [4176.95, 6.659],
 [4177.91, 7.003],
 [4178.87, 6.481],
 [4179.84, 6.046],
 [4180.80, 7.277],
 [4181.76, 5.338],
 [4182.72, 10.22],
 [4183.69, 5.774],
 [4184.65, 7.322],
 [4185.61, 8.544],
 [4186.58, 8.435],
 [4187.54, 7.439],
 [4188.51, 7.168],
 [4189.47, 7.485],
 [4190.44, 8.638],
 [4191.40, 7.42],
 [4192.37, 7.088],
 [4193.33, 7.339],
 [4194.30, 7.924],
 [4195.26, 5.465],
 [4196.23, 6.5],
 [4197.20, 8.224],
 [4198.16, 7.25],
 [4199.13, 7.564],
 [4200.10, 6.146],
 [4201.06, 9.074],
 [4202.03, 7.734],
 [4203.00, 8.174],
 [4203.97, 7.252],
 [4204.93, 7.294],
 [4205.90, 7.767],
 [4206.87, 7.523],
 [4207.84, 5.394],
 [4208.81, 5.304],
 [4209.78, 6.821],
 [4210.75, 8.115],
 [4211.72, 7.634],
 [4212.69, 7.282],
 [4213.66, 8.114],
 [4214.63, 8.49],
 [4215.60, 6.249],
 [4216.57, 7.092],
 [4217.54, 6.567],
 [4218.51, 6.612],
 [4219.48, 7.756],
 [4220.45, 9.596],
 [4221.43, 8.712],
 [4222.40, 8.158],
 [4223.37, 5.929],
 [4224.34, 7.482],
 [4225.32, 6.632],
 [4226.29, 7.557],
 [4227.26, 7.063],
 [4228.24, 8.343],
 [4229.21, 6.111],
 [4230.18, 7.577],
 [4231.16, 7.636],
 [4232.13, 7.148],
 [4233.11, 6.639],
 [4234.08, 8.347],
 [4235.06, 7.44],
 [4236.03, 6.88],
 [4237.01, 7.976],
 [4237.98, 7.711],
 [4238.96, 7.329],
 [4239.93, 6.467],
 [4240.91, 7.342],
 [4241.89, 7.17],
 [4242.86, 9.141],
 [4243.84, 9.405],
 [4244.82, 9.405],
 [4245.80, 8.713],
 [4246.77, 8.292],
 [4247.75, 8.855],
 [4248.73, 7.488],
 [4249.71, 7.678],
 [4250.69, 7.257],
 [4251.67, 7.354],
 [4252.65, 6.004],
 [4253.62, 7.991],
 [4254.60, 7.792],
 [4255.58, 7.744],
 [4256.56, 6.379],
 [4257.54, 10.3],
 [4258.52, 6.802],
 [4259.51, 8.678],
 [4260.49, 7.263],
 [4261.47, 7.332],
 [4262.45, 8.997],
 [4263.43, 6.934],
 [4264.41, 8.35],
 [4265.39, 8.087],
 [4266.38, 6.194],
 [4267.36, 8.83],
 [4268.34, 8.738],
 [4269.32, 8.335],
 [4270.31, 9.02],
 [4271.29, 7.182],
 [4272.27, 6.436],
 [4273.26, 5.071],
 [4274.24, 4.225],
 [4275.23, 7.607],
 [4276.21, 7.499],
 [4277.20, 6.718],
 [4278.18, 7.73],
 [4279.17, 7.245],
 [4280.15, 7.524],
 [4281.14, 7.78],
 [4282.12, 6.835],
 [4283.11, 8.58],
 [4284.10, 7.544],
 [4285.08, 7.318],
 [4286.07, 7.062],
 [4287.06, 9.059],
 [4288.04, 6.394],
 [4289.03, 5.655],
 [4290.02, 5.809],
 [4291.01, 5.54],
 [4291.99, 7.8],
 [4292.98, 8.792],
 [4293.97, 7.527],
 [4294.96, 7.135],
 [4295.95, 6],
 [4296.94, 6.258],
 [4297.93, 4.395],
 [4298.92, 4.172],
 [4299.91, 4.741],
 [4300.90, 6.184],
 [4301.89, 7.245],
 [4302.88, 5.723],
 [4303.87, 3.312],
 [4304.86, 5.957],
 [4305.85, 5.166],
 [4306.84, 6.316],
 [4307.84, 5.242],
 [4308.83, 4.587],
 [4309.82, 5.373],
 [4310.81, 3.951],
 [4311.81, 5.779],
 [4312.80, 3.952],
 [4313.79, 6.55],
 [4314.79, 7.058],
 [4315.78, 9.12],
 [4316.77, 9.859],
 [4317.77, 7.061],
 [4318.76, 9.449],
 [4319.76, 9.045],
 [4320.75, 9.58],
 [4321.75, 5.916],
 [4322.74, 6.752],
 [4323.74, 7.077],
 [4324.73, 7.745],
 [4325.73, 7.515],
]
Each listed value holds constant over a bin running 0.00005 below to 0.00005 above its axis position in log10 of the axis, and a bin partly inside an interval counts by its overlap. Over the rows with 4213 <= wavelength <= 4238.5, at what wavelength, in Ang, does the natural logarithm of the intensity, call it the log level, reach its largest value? 4220.45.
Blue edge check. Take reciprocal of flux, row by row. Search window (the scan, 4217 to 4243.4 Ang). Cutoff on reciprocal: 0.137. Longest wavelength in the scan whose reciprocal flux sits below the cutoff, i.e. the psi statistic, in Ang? 4242.86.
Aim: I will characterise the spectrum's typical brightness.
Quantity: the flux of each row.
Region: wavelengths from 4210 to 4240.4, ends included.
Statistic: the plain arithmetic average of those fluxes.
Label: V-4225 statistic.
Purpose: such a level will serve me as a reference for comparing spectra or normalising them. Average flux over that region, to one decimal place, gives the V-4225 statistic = 7.4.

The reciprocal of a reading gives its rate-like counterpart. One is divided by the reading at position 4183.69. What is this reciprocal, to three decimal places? 0.173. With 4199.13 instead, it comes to 0.132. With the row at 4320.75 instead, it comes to 0.104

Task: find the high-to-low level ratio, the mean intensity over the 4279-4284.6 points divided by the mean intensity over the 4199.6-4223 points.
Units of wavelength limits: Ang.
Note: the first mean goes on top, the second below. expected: 1.02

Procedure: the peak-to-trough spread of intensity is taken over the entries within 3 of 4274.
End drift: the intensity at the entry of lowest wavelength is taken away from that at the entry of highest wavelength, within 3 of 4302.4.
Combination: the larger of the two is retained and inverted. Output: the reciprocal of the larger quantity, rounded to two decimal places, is 0.30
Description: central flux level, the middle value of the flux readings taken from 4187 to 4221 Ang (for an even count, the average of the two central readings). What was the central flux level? 7.42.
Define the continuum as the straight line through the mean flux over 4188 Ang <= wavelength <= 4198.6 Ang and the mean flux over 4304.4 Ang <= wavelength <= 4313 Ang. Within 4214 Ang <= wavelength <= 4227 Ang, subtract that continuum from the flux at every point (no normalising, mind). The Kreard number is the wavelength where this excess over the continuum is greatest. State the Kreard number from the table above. 4220.45 Ang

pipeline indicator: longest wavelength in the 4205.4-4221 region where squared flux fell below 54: 4218.51 Ang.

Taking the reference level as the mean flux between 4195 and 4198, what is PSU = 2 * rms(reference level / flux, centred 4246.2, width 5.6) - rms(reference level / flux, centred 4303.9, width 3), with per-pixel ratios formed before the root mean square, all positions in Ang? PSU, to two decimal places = 0.06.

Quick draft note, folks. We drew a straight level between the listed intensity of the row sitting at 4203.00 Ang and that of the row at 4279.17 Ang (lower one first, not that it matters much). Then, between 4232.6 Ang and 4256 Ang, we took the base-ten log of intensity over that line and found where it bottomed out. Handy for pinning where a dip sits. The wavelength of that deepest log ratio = 4252.65 Ang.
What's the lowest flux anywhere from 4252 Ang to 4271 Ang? 6.004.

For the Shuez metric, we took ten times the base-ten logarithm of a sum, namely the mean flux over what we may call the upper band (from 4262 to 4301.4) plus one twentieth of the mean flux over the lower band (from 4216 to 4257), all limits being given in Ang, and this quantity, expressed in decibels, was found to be 8.7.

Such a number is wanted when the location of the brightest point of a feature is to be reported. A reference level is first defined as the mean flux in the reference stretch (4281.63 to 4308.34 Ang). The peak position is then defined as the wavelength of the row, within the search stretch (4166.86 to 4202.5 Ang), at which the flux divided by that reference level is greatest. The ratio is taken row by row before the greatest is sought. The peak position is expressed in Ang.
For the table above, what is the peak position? 4182.72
